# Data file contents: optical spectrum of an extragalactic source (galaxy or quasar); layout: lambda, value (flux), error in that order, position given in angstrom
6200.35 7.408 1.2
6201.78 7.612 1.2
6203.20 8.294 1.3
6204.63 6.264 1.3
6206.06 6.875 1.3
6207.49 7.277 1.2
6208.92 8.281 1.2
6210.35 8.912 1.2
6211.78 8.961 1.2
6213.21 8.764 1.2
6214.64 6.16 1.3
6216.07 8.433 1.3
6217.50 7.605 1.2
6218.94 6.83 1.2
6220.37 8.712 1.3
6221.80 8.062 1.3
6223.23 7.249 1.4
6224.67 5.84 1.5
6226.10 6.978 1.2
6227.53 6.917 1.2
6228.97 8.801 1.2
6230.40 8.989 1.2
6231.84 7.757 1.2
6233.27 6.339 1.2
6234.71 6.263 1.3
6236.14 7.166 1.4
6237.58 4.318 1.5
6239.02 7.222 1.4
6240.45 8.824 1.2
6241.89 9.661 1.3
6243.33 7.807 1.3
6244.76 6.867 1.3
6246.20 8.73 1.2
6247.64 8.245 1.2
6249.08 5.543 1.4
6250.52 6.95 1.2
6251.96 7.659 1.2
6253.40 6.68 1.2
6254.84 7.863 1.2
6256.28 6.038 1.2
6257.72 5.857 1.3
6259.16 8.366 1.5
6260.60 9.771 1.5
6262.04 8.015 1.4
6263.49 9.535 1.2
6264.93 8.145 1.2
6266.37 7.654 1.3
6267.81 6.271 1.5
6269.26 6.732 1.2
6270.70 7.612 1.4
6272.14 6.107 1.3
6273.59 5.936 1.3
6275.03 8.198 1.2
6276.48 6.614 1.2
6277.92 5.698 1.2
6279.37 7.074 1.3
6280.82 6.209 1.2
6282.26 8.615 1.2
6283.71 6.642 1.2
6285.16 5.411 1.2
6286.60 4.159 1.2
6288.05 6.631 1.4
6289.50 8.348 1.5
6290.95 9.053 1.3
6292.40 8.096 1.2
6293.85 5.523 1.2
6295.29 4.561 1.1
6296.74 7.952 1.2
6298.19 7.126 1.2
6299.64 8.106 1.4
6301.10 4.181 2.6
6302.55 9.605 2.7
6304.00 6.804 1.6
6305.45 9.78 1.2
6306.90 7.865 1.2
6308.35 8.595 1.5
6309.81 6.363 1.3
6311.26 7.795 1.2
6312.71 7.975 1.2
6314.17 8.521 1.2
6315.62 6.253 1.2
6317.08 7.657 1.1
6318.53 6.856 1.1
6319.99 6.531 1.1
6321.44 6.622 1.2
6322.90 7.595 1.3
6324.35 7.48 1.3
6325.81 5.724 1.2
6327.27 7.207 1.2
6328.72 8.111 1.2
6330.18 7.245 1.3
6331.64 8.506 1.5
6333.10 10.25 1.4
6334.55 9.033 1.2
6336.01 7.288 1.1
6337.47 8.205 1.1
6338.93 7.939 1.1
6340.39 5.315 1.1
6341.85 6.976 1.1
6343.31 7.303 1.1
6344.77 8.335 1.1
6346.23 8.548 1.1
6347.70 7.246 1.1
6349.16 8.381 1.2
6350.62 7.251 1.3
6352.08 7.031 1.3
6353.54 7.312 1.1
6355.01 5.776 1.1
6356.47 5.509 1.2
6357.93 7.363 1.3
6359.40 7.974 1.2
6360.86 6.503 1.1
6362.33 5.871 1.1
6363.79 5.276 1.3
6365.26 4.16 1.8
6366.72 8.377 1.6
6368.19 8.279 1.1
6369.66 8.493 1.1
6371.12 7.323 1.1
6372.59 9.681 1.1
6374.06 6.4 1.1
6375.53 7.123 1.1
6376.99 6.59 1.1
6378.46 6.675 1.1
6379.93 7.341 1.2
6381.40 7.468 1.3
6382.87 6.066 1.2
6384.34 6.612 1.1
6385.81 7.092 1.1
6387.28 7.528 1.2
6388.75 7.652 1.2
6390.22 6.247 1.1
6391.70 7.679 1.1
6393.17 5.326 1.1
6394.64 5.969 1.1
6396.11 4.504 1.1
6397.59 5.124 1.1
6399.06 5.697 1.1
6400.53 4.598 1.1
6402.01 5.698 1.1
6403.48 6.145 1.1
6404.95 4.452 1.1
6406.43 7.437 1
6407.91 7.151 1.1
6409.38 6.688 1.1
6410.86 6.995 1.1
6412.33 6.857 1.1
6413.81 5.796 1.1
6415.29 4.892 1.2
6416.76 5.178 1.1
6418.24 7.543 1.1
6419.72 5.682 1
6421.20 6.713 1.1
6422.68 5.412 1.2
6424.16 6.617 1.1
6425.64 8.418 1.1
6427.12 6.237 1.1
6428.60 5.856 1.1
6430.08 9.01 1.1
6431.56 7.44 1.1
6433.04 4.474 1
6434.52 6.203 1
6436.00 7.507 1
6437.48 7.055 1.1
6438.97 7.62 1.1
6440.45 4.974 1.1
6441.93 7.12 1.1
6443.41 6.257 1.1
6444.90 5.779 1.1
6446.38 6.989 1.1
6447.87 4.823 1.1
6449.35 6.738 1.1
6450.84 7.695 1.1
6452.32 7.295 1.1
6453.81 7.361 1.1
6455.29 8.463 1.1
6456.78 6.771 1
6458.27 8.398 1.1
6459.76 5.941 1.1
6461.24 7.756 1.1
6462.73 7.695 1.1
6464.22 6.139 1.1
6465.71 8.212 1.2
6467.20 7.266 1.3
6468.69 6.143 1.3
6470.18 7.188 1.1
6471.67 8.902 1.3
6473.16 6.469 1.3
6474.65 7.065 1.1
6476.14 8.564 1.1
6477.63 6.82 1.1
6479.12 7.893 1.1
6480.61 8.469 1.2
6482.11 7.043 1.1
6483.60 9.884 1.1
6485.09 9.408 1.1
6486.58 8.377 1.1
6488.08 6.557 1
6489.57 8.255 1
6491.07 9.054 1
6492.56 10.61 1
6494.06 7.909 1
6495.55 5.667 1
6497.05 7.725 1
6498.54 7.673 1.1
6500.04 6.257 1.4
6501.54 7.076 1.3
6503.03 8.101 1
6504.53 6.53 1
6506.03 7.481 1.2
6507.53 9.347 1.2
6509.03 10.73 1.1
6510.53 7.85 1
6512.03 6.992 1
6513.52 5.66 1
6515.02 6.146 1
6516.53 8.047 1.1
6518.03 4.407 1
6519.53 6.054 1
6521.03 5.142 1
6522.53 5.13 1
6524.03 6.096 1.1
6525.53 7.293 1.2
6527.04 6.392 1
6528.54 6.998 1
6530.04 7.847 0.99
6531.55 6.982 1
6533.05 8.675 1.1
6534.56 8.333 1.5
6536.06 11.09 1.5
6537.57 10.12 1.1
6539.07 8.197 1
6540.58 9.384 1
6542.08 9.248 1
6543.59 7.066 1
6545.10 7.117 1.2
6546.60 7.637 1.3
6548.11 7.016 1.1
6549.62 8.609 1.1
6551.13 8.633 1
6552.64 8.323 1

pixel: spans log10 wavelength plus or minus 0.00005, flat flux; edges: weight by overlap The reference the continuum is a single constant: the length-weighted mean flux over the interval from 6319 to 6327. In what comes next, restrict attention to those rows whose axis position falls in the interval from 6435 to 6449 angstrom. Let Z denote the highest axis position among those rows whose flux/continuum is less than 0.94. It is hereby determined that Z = 6447.87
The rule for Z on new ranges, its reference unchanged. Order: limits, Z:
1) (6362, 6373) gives 6365.26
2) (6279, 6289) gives 6286.60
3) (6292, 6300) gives 6295.29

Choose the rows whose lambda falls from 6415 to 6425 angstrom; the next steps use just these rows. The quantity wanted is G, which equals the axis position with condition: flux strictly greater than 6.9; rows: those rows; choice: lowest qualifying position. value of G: 6418.24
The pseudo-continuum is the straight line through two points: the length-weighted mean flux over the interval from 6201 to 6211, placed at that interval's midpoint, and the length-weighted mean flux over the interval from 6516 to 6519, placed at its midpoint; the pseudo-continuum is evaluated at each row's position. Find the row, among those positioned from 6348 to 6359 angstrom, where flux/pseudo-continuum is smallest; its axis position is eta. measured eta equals 6356.47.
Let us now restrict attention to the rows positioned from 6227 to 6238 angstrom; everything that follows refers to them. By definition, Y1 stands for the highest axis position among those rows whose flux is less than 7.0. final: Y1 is 6237.58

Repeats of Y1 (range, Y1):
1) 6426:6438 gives 6434.52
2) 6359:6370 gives 6365.26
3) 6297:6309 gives 6304.00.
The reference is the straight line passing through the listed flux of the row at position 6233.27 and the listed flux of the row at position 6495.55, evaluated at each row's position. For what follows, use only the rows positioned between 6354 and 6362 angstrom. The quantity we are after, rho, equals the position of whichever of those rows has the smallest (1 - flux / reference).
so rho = 6359.40 angstrom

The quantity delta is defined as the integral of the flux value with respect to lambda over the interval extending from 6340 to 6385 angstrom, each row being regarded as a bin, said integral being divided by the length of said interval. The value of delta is 7.06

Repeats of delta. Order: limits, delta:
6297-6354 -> 7.57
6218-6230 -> 7.47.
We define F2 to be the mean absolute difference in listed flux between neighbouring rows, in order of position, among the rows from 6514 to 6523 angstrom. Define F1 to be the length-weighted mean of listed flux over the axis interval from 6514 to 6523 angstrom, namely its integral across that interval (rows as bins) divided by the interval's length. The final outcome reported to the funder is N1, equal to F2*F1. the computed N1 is 9.5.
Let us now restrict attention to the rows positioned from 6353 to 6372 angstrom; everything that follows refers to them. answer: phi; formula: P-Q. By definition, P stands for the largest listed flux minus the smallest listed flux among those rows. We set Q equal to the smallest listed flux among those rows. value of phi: 0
